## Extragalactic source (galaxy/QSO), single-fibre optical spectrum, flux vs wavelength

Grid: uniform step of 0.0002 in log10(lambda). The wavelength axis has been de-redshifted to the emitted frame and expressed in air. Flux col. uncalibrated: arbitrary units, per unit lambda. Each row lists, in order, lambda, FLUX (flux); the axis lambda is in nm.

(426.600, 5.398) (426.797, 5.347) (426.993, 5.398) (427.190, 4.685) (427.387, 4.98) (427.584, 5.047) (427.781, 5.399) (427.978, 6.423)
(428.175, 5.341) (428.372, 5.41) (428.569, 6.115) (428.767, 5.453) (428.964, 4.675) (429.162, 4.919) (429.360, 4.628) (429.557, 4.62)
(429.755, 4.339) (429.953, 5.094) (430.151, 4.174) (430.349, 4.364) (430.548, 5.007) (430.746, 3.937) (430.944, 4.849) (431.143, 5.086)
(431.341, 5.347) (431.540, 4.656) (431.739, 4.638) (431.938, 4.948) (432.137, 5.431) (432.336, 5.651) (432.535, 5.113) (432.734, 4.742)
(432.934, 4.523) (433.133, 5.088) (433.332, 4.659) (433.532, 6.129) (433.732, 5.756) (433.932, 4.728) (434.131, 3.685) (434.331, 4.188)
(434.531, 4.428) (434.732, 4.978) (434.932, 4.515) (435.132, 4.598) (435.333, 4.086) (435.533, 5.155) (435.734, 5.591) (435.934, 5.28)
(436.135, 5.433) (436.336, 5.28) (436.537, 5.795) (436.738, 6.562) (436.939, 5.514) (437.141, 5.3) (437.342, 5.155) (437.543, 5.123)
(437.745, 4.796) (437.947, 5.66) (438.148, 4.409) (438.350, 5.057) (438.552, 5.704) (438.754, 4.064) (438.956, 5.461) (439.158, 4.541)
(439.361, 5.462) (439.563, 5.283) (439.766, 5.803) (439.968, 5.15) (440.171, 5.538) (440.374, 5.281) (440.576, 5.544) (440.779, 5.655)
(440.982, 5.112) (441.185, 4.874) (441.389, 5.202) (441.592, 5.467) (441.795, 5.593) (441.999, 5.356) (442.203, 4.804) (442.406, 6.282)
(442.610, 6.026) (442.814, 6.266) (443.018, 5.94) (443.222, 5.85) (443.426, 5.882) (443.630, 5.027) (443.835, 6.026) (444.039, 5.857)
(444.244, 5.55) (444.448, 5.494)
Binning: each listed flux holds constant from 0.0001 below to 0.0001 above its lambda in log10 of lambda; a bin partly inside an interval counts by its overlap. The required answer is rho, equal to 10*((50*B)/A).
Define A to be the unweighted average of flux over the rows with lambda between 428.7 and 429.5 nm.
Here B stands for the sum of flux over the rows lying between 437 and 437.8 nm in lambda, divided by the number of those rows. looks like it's 518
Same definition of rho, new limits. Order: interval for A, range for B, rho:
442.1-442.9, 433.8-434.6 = 364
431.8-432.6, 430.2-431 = 429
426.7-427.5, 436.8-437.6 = 517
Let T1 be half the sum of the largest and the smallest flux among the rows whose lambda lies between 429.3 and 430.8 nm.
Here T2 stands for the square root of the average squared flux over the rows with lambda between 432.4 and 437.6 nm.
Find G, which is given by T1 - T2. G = -0.58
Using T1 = 4.5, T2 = 5.09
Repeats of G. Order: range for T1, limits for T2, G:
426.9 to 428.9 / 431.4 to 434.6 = 0.62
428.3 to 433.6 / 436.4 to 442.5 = -0.31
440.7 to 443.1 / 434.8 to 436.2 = 0.57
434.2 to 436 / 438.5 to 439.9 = -0.38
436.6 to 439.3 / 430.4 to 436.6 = 0.34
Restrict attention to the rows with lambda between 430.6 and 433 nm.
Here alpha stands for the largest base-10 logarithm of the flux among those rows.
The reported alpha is 0.752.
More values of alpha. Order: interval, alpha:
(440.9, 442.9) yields 0.798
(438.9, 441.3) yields 0.764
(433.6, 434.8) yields 0.760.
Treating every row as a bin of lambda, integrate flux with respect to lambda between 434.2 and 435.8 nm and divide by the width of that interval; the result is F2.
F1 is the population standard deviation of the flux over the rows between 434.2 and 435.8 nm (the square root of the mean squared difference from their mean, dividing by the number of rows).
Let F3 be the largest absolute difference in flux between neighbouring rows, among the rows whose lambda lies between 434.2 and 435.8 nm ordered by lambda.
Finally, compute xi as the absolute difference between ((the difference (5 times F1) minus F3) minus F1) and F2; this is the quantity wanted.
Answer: 3.81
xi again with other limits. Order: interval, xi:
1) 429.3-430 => 4.32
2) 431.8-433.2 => 4.20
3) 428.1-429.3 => 4.26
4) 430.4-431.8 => 4.18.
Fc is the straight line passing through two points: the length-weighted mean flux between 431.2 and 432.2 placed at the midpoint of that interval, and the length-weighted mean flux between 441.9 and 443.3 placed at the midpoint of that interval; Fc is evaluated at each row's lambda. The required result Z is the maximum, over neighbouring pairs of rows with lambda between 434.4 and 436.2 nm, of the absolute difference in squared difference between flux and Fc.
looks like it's 1.4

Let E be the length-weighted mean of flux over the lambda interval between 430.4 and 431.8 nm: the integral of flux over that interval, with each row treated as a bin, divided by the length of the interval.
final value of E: 4.8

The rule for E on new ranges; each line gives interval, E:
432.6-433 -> 4.7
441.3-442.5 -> 5.5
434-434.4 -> 4.0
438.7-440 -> 5.1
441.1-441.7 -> 5.2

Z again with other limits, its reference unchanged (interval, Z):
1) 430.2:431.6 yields 1.0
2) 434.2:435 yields 0.5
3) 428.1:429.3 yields 1.4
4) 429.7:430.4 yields 0.4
